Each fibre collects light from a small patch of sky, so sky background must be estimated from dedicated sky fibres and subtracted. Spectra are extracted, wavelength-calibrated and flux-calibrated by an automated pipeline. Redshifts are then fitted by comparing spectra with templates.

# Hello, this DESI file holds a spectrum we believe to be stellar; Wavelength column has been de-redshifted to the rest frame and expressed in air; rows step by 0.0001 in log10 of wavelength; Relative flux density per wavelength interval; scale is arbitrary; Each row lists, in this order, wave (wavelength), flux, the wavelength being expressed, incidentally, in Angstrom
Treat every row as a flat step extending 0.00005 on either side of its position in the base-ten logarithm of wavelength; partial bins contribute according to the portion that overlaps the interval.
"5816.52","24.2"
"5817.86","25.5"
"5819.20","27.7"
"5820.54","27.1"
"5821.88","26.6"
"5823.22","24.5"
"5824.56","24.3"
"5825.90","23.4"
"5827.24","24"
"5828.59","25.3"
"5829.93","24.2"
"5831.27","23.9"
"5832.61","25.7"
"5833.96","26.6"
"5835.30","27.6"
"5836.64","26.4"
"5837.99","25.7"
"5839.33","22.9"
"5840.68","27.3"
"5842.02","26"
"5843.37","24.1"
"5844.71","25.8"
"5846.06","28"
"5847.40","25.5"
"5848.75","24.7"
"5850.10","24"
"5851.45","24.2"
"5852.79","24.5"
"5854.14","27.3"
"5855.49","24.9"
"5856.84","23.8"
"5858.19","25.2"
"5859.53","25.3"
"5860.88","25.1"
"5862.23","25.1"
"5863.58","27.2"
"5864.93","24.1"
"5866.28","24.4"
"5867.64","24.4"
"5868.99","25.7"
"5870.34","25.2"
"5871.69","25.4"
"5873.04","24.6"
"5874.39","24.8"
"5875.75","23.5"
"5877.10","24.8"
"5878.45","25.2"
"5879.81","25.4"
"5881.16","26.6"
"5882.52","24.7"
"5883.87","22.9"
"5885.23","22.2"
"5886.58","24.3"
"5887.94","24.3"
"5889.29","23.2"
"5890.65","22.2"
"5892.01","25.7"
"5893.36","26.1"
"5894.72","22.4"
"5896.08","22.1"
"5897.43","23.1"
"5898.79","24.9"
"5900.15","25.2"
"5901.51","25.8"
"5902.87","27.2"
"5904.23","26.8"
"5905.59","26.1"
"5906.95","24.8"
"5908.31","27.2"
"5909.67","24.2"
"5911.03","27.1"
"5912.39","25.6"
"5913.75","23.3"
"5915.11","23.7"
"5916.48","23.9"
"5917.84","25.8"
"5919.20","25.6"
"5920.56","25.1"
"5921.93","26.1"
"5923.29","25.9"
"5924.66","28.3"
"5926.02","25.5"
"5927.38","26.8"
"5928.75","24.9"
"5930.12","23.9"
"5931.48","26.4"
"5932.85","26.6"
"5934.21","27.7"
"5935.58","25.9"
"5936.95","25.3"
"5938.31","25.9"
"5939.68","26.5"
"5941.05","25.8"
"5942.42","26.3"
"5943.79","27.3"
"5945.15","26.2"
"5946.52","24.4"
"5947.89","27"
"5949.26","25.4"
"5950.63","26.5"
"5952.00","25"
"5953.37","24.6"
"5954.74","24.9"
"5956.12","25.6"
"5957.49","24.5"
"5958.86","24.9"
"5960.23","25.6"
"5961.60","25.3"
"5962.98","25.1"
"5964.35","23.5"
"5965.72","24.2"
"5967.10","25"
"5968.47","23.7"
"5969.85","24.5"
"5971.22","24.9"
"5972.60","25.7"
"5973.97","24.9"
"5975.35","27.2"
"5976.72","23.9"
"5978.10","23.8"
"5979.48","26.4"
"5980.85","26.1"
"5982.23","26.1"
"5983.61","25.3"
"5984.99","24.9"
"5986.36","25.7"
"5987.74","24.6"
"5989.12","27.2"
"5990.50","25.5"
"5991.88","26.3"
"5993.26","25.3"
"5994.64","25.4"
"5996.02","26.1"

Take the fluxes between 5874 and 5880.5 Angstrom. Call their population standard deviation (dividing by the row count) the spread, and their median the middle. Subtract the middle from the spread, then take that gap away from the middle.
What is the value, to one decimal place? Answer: 48.9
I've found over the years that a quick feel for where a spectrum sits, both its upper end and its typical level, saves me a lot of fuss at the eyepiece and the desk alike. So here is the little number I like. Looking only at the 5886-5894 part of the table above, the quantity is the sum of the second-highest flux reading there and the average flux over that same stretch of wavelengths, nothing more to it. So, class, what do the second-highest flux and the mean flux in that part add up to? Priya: 50.0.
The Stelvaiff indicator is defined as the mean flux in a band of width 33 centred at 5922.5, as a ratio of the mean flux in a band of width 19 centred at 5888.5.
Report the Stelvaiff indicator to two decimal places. 1.07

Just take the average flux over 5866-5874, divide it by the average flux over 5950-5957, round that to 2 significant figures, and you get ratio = 0.99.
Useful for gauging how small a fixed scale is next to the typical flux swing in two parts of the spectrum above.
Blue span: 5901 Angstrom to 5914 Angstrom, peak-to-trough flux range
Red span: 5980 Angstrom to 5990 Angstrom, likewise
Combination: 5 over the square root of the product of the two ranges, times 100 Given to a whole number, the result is 157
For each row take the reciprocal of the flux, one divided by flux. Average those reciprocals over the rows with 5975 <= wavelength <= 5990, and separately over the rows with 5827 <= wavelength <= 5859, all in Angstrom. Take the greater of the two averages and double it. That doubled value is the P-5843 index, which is 0.0792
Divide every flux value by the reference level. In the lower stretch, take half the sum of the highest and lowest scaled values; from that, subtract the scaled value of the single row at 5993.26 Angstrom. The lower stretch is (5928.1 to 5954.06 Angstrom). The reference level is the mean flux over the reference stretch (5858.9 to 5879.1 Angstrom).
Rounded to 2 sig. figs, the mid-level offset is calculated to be 0.020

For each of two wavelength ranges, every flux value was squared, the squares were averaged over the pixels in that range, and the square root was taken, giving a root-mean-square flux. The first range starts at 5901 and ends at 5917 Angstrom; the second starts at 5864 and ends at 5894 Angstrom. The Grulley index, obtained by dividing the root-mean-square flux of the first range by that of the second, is 1.04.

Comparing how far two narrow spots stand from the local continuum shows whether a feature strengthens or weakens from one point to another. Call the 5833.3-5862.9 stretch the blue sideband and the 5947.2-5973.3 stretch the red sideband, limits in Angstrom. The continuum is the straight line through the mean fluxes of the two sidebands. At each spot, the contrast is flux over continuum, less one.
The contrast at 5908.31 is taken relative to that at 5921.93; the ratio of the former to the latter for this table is 2.1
